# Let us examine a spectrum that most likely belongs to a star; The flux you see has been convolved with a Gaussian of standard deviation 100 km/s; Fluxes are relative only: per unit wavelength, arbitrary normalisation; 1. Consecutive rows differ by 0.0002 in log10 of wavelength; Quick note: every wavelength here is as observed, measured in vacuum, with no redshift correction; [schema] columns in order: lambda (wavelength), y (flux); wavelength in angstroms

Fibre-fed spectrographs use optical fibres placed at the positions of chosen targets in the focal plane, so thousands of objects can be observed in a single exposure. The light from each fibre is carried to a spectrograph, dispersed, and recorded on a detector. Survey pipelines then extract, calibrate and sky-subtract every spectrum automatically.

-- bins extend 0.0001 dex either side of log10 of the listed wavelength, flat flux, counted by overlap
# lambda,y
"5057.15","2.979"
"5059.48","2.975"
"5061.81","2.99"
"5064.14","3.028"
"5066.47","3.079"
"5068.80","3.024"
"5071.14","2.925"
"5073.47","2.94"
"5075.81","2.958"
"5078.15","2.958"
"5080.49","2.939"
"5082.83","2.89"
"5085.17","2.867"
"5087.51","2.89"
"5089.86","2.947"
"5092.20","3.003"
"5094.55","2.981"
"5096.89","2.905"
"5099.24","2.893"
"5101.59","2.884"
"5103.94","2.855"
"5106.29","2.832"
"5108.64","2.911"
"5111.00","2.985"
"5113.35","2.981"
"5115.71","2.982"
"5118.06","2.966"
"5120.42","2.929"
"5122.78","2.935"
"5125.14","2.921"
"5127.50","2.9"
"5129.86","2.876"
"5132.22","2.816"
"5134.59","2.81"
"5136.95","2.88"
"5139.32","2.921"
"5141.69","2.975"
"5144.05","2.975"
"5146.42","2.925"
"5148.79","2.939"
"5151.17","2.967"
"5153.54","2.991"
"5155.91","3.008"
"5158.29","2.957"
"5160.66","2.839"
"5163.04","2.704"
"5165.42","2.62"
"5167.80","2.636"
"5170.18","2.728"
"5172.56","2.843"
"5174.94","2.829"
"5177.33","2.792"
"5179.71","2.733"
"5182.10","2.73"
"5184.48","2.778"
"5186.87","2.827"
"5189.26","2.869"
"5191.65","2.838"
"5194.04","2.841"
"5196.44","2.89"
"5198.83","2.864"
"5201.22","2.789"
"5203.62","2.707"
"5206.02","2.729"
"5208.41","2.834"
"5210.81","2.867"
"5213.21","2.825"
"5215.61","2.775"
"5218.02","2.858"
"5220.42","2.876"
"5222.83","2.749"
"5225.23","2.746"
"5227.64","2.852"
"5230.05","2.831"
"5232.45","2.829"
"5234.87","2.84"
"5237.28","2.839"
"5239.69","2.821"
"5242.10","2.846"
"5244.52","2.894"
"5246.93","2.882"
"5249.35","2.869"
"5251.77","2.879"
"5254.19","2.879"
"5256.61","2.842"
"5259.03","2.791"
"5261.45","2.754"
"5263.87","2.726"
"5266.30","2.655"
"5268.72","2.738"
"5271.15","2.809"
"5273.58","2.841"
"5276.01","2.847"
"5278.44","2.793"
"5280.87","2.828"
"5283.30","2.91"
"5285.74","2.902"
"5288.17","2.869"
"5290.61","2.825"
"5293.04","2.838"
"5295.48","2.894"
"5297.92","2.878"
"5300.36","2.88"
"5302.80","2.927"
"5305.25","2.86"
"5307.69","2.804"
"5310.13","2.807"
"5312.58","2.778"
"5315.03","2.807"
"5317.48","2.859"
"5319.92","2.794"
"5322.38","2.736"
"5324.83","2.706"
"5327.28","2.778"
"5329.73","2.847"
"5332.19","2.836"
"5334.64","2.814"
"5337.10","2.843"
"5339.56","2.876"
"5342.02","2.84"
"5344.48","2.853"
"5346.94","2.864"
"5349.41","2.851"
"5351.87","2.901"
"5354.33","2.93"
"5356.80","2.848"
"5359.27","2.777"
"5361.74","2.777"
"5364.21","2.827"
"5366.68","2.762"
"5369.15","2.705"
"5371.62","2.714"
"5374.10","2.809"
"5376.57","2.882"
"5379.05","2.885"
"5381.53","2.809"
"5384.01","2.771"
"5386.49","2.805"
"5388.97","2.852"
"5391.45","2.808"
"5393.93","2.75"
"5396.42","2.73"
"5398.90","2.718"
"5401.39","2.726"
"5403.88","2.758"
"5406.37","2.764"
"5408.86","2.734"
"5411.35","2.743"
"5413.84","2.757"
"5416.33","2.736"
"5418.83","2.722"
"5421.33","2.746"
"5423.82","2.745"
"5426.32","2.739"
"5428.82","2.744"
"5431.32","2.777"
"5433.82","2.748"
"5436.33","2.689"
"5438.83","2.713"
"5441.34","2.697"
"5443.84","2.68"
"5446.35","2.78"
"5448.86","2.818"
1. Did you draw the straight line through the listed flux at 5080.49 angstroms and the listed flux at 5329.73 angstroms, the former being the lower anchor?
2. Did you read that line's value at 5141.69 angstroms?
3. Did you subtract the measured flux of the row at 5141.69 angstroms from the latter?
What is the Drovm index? -0.059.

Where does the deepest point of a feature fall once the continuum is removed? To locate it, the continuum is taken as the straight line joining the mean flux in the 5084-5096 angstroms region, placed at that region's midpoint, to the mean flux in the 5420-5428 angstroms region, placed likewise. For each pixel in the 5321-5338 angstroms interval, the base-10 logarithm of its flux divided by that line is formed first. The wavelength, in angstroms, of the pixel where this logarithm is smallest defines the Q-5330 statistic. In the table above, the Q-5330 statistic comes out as 5324.83 angstroms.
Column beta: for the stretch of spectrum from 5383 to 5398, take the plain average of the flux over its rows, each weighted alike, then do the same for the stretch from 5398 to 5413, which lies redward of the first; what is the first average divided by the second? 1.02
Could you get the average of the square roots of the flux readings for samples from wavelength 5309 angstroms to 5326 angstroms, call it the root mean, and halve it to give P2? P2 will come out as 0.834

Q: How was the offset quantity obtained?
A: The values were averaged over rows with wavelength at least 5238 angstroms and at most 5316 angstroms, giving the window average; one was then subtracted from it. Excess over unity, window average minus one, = 1.834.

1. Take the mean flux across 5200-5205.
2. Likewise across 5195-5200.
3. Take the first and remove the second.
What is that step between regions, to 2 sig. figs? -0.13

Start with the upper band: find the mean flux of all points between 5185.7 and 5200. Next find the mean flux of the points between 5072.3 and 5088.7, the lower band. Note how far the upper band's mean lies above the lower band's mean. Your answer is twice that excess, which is -0.13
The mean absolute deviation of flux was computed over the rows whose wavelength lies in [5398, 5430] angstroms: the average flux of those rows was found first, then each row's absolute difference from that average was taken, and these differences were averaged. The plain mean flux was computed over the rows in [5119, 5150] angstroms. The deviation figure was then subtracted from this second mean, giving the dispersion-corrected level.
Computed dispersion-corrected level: 2.90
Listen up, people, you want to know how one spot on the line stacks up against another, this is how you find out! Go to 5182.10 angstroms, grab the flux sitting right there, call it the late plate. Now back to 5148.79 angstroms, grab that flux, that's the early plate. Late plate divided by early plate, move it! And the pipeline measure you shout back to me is 0.93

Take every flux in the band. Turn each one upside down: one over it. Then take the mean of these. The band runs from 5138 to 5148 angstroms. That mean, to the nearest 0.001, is 0.339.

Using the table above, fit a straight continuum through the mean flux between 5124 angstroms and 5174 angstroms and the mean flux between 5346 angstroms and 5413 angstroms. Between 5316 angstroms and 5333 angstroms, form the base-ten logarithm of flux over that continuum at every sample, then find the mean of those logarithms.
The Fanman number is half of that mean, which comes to -0.0016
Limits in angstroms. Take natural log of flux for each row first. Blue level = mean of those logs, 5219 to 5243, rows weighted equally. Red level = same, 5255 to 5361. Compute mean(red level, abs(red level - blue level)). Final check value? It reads 0.520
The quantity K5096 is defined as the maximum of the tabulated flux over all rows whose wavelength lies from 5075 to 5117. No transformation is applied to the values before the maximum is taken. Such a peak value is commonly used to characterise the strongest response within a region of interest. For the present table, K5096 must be 3.003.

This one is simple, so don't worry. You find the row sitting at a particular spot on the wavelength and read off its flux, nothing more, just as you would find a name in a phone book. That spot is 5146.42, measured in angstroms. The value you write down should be 2.925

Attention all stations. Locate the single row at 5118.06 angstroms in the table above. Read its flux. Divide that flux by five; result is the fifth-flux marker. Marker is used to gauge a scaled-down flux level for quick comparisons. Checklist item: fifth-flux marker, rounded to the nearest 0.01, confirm 0.59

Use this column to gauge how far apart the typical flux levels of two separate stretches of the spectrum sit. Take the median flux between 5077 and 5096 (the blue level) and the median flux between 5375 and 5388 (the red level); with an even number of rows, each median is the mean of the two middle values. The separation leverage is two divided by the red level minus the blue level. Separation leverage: -15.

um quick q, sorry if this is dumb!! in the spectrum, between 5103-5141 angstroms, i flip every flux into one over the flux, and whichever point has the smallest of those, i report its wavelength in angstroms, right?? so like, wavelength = 5111.00 angstroms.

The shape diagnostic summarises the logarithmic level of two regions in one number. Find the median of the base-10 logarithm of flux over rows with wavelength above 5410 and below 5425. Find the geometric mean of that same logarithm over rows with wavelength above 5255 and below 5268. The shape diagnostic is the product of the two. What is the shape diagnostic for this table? 0.193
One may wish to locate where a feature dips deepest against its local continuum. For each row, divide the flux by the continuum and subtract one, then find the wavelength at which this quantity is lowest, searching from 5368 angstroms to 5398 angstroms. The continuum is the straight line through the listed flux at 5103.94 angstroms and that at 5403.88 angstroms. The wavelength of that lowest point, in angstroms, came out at 5369.15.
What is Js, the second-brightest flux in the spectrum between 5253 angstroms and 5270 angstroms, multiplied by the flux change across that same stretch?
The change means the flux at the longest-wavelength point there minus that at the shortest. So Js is -0.40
